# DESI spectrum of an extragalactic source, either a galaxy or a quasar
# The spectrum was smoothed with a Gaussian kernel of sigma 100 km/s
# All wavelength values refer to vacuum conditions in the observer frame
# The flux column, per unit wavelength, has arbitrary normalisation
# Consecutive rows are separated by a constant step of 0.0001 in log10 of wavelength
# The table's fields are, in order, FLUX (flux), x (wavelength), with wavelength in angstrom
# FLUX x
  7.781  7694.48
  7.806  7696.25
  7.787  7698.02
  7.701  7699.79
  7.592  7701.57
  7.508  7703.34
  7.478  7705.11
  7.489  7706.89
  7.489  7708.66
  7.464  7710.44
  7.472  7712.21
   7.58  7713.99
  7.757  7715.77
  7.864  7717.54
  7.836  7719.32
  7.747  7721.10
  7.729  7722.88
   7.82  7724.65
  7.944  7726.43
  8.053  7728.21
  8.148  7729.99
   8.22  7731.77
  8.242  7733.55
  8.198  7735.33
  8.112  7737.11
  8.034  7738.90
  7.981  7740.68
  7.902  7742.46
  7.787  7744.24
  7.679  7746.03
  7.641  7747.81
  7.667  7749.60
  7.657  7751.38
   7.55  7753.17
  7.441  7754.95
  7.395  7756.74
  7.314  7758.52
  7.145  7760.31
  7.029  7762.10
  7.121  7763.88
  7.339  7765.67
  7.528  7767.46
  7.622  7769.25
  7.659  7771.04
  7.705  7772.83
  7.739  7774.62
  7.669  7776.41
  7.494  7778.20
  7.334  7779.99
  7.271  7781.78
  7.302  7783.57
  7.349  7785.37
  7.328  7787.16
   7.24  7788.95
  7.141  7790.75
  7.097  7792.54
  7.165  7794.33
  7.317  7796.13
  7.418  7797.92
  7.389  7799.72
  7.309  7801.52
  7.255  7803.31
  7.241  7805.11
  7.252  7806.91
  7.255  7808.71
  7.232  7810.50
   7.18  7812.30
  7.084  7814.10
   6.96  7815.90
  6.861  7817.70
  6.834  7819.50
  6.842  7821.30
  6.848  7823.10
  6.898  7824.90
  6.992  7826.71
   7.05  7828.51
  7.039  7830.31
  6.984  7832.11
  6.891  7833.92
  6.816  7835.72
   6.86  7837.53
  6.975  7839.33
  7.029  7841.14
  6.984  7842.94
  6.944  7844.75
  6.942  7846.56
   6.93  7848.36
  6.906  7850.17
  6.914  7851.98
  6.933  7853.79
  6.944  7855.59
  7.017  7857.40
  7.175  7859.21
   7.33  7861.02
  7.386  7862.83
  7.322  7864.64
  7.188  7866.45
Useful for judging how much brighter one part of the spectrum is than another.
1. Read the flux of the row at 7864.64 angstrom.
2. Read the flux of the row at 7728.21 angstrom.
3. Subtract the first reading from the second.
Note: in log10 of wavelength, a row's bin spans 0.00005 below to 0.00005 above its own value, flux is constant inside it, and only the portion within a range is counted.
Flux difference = 0.73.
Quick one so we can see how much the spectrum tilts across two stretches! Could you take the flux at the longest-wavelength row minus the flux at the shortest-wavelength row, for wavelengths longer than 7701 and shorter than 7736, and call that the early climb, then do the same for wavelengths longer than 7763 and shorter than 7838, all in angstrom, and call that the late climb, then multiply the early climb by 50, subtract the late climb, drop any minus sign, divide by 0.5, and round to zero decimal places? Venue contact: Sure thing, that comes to 61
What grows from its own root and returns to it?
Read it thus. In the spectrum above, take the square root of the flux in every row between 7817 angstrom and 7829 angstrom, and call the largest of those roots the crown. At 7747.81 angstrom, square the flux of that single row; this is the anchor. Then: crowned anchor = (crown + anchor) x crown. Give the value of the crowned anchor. 162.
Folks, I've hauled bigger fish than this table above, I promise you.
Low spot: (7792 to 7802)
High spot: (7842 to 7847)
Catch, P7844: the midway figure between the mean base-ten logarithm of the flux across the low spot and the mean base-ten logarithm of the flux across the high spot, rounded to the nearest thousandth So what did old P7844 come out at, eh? 0.852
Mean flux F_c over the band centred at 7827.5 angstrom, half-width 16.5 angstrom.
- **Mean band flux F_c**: 7.0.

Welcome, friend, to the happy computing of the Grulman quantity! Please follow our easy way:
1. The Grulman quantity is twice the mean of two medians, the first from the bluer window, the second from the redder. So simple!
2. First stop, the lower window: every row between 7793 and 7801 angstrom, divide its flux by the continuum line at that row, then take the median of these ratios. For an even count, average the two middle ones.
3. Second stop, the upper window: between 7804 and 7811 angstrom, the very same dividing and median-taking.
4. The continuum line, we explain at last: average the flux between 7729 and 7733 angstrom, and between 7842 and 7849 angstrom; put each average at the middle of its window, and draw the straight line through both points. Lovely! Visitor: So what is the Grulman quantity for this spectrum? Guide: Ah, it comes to 1.97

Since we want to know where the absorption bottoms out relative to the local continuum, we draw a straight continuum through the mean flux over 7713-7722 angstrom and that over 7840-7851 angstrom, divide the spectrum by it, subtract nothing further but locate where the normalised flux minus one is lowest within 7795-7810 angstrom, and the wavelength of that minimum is 7805.11 angstrom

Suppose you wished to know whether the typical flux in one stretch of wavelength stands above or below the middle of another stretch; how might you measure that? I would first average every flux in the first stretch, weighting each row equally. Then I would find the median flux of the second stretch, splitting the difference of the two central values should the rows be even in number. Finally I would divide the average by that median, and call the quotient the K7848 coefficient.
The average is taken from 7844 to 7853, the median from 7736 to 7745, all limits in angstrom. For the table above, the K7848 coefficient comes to 0.868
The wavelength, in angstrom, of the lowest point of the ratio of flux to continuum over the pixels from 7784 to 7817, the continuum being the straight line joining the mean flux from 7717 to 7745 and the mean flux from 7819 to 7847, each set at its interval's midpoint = 7792.54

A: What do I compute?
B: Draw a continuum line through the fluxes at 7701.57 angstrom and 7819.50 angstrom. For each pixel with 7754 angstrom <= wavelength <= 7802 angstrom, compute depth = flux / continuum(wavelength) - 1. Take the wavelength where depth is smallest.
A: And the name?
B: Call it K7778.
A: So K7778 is 7762.10 angstrom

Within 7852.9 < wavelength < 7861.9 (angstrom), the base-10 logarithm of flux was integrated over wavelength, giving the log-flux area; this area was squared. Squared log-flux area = 59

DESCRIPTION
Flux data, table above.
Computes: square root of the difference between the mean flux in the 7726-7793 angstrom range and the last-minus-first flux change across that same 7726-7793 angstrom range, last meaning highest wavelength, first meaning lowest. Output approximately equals 2.91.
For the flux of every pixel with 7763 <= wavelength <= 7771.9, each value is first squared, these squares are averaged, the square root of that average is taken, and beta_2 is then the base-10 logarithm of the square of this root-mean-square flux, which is 1.75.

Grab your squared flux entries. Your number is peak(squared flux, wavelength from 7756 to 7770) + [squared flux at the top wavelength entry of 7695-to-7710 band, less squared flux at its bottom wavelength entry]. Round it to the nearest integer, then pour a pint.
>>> 53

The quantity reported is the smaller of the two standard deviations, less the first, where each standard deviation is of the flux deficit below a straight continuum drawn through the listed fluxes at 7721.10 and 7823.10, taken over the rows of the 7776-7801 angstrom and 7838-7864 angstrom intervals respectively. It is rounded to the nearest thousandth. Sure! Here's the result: 0.000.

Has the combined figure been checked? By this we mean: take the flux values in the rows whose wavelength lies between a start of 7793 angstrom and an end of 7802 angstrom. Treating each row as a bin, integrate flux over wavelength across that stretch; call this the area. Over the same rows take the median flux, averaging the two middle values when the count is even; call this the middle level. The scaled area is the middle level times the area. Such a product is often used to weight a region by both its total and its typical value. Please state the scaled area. 481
